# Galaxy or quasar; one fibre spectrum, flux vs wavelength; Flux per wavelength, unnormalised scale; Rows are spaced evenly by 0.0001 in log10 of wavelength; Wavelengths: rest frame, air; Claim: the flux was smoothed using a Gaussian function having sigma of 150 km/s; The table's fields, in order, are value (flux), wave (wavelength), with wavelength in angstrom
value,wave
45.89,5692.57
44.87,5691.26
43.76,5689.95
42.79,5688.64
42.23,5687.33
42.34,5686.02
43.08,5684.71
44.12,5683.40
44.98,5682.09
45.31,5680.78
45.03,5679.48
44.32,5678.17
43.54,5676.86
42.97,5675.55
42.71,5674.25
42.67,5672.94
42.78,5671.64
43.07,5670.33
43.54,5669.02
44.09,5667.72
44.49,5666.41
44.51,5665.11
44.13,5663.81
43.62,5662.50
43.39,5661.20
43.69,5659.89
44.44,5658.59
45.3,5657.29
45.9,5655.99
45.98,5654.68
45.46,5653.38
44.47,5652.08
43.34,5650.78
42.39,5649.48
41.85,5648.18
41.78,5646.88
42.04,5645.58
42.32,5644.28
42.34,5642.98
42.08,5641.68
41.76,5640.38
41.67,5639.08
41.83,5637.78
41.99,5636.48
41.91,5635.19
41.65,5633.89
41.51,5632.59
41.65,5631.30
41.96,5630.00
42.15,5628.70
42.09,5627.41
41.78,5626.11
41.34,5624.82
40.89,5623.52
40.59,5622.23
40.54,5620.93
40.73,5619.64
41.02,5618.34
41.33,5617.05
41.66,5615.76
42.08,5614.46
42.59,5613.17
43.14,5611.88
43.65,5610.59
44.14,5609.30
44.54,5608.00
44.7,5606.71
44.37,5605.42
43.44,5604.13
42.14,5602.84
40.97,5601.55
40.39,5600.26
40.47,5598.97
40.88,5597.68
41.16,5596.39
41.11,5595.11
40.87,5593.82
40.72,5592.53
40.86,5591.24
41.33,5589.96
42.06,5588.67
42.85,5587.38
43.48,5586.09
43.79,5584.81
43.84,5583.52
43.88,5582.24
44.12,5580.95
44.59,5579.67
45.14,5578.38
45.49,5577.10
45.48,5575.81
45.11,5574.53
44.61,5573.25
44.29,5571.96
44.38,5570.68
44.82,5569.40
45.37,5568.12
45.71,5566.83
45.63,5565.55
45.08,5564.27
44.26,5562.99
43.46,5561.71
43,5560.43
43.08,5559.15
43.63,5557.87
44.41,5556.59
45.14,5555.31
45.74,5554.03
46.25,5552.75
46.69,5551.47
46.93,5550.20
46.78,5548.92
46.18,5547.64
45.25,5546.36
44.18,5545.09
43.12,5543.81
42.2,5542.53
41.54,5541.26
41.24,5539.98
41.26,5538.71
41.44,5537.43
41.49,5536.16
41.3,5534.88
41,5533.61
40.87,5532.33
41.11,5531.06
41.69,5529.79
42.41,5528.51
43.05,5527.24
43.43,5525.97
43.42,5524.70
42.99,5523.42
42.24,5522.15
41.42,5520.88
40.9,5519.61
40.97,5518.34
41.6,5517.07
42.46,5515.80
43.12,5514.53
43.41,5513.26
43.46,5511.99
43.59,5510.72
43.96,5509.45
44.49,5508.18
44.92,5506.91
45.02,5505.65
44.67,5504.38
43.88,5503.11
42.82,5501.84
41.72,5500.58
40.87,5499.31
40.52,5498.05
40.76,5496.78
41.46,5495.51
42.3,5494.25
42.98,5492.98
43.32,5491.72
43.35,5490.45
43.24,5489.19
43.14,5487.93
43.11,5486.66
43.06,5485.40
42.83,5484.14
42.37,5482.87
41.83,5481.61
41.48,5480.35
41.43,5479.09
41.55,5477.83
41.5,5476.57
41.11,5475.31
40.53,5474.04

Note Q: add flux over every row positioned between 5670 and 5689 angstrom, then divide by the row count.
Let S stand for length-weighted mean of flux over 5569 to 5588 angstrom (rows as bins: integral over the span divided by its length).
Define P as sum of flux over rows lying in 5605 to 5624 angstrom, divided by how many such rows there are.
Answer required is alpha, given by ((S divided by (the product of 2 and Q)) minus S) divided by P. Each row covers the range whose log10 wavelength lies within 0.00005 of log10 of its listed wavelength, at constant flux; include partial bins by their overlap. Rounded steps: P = 42.4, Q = 43.5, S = 44.4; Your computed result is -1.04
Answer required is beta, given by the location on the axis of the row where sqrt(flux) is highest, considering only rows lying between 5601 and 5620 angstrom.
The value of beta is 5606.71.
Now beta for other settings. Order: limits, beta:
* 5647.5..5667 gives 5654.68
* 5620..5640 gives 5628.70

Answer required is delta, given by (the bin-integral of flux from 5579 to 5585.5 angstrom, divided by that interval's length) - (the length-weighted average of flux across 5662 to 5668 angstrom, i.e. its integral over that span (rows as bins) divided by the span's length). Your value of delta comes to -0.1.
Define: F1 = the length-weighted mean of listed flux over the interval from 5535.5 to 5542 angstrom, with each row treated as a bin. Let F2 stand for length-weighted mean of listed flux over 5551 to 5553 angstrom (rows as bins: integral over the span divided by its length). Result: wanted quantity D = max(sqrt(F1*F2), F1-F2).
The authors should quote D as 43.9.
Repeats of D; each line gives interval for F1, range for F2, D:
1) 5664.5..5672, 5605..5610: 44.1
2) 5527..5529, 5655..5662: 43.7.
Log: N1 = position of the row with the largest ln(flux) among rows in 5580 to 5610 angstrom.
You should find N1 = 5606.71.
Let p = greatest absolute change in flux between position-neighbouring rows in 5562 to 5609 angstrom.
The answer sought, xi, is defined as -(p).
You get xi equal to -1.3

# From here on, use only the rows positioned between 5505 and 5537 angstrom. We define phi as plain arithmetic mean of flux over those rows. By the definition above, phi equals 42.6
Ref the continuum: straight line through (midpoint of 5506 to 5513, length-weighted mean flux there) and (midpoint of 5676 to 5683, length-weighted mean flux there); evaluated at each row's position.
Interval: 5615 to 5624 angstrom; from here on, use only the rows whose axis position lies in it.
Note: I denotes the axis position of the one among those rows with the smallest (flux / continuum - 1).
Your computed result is 5620.93 angstrom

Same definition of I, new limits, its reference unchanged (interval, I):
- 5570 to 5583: 5582.24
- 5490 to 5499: 5498.05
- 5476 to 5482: 5479.09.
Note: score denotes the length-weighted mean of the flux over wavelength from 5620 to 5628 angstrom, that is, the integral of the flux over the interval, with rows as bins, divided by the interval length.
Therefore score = 41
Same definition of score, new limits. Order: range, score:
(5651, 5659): 45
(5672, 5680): 43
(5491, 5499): 42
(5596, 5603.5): 41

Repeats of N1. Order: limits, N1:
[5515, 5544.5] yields 5525.97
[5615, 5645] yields 5642.98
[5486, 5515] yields 5505.65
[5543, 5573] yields 5550.20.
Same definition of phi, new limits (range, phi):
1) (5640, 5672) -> 43.6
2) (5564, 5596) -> 43.8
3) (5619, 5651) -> 41.8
